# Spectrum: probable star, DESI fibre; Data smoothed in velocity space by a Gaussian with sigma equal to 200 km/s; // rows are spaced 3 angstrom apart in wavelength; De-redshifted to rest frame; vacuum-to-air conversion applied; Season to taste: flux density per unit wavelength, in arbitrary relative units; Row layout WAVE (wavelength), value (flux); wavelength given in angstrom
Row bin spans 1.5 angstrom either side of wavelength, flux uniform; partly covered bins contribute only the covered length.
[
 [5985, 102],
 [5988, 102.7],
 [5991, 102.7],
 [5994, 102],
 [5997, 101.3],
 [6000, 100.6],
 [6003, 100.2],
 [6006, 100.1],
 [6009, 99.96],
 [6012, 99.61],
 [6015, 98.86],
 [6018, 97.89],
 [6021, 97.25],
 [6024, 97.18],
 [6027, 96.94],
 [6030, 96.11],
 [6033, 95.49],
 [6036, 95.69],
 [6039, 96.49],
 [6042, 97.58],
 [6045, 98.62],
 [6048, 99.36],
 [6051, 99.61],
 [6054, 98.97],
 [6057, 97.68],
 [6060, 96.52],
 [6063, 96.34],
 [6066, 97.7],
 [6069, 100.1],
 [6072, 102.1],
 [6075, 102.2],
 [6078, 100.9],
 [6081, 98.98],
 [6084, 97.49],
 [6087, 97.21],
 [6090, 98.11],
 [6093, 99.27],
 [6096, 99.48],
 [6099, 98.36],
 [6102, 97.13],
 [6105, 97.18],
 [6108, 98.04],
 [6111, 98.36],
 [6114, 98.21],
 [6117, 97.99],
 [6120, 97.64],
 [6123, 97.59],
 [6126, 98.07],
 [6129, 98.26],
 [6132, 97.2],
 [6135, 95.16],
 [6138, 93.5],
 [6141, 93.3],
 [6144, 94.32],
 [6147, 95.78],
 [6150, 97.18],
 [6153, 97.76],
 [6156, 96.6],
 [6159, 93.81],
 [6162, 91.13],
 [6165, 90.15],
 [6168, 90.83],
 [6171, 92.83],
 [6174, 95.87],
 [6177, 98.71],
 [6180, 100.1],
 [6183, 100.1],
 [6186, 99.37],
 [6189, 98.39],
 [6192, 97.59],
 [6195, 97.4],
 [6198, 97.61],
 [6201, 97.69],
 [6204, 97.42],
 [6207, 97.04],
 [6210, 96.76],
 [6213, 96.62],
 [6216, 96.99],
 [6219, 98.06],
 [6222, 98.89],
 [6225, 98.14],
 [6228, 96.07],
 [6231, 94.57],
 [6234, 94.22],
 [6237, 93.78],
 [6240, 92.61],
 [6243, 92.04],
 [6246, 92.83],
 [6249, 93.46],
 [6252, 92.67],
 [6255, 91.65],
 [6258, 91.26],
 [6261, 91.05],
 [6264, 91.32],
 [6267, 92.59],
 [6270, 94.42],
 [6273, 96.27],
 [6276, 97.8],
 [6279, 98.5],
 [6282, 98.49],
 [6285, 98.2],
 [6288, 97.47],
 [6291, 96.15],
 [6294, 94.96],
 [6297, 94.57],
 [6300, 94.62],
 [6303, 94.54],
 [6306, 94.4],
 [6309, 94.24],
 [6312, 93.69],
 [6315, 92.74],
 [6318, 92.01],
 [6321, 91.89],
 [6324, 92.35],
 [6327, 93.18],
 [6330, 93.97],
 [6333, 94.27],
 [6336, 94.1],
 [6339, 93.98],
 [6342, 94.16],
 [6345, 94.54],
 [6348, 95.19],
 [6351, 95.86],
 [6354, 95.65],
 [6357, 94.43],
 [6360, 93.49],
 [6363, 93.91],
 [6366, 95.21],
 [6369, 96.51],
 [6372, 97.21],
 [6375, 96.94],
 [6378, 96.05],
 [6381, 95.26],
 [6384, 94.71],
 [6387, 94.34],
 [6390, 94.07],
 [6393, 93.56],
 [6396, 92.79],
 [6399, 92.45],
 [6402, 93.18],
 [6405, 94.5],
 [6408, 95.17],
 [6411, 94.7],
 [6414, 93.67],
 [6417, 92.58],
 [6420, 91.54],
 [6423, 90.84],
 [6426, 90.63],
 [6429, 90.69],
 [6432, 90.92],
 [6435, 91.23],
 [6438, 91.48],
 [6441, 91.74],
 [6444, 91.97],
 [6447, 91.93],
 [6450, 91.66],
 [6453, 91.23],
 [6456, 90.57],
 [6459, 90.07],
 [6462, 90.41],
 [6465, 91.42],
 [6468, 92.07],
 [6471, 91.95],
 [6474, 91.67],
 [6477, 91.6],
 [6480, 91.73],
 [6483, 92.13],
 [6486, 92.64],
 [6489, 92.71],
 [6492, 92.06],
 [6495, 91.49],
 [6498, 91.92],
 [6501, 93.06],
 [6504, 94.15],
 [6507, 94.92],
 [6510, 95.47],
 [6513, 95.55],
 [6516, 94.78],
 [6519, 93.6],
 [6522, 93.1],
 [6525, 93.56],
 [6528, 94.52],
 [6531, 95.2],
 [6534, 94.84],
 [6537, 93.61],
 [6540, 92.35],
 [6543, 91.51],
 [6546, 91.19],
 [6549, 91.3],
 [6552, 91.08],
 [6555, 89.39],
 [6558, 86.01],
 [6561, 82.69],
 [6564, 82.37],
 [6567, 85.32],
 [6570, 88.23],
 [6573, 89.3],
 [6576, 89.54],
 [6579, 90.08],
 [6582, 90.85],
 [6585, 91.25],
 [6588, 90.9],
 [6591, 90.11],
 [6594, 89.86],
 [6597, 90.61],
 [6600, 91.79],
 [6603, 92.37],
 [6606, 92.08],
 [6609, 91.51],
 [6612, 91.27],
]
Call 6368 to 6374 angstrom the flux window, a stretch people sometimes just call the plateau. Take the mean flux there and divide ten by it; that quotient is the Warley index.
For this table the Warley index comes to 0.103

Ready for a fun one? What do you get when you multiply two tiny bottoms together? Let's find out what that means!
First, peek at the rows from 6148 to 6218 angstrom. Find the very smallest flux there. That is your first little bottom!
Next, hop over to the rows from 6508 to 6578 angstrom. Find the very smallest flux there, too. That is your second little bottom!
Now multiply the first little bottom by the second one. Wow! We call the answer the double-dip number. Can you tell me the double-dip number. 7426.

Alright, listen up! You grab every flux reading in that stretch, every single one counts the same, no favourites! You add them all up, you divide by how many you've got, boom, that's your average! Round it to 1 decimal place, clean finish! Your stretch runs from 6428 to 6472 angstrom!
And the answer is 91.3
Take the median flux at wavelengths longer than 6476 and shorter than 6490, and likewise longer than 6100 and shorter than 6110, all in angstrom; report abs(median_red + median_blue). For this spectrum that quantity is 189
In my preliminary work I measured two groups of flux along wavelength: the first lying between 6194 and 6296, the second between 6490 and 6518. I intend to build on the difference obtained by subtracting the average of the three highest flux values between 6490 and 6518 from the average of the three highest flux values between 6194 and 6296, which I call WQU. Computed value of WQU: 3.3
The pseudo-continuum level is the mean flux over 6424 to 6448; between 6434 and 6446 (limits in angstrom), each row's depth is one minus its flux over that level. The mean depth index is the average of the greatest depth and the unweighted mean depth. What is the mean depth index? -0.001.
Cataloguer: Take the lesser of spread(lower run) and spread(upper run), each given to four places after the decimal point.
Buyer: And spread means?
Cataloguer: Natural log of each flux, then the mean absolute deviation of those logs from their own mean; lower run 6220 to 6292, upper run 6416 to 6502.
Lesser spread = 0.0061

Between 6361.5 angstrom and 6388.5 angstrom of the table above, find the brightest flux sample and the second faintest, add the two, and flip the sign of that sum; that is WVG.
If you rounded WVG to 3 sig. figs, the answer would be -192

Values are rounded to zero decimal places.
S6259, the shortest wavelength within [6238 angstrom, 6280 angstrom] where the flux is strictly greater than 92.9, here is 6249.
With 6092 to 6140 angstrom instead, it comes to 6093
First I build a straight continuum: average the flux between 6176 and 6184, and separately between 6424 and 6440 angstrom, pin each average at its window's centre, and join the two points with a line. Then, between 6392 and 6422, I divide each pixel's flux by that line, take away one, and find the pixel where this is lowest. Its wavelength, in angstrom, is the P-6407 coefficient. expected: 6420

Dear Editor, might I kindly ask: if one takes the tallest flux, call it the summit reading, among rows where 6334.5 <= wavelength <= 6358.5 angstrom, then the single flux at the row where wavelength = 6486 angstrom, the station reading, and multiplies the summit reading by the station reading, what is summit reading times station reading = 8880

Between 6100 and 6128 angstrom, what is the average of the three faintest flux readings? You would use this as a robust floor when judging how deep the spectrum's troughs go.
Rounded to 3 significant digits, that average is 97.3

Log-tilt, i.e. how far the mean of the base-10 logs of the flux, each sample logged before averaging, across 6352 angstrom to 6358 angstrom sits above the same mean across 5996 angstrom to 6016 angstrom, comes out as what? -0.022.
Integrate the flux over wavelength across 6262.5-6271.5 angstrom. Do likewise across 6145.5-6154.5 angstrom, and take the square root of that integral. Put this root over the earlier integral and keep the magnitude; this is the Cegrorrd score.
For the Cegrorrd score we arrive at 0.035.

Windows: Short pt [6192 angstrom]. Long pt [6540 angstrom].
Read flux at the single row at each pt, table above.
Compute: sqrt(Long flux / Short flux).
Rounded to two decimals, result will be 0.97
